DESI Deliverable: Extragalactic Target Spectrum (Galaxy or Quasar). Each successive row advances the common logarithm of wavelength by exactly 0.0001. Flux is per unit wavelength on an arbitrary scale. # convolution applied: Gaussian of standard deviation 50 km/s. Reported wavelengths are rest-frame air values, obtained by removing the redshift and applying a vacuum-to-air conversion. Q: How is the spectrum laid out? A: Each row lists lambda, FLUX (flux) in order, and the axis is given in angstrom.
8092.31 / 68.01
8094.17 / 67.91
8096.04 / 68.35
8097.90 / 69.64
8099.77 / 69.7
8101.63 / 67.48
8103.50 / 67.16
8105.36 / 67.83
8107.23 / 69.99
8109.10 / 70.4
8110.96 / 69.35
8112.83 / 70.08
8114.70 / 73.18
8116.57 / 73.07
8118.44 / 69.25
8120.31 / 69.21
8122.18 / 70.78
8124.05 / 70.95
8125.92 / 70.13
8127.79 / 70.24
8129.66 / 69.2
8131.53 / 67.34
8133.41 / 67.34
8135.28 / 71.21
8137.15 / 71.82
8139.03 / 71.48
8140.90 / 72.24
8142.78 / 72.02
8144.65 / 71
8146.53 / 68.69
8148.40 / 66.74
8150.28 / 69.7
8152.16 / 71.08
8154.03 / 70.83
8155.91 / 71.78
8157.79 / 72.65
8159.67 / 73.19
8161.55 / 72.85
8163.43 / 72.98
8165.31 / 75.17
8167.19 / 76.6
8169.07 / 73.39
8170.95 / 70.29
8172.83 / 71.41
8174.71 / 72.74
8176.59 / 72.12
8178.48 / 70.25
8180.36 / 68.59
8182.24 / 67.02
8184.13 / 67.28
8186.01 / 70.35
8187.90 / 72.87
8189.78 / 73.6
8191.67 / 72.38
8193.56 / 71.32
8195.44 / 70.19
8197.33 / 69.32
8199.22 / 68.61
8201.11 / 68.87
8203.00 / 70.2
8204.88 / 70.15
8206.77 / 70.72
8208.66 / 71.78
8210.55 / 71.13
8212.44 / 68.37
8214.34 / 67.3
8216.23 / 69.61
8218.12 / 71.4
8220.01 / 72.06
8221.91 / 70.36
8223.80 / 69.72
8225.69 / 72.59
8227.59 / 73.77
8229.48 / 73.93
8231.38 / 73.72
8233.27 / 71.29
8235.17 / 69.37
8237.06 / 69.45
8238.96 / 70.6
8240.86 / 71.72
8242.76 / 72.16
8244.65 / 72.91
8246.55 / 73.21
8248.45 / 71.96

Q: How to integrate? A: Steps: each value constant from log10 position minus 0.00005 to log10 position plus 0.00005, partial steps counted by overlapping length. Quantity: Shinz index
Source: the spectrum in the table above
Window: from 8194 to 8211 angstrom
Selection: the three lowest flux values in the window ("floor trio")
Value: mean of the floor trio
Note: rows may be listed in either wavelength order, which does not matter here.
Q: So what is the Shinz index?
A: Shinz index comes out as 68.9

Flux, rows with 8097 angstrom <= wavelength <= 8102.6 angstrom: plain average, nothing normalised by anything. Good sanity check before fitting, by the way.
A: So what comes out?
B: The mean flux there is 68.9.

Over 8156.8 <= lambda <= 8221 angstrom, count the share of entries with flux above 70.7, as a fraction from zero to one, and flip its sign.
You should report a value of -0.56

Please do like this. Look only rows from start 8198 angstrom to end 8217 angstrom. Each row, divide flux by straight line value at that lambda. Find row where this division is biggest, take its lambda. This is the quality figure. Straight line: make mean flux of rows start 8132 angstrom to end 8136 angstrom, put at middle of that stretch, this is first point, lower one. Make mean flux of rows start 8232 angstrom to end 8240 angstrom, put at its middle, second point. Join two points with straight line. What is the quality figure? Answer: 8208.66 angstrom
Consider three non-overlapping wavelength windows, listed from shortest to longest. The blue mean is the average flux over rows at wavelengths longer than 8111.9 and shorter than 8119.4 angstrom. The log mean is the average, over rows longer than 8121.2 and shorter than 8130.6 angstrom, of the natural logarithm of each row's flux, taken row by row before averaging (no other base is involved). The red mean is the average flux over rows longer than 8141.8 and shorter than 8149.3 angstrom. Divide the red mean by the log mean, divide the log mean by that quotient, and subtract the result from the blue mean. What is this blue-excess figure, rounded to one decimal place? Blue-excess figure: 71.1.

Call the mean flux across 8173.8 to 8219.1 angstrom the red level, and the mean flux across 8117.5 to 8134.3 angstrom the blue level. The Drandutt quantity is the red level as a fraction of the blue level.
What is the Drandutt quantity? 1.01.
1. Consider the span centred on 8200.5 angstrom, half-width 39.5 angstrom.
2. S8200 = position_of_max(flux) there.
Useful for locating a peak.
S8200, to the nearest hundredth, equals 8167.19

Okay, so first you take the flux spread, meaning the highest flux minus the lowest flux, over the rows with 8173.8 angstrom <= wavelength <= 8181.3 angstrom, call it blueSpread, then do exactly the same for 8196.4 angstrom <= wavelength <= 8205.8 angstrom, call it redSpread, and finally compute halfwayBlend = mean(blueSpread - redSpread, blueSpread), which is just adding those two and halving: 3.4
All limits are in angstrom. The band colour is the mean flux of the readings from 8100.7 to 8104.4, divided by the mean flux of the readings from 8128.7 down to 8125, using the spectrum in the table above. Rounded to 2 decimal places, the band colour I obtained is 0.96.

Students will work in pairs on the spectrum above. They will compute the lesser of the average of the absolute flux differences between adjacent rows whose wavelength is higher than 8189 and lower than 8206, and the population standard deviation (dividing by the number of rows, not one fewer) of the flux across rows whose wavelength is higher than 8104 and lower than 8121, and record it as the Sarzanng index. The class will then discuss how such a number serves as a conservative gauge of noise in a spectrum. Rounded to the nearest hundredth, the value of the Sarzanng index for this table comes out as 0.83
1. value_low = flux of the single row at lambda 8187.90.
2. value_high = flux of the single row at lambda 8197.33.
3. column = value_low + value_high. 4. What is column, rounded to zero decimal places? 142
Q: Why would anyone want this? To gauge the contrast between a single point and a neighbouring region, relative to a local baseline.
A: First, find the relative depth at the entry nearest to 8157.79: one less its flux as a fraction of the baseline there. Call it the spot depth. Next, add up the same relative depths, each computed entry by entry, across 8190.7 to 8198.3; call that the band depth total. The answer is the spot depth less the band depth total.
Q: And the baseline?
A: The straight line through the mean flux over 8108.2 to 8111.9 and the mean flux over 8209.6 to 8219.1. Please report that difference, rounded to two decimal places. 0.03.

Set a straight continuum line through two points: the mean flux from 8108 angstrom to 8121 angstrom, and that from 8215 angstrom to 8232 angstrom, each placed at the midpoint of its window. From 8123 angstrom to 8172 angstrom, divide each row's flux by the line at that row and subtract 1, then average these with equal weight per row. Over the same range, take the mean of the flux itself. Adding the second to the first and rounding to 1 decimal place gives 71.2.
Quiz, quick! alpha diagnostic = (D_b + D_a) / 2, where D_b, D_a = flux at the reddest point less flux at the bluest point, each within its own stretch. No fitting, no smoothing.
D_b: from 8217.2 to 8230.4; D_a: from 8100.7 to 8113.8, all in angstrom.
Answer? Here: 2.6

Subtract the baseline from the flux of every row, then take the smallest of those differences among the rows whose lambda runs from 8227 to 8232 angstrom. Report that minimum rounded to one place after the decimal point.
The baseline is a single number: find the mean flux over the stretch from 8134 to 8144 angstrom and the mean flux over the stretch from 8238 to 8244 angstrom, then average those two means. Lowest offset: 2.1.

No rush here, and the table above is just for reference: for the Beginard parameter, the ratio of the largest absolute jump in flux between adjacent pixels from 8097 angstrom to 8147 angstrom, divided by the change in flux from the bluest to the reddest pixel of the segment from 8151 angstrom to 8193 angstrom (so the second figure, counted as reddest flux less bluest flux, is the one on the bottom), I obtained 3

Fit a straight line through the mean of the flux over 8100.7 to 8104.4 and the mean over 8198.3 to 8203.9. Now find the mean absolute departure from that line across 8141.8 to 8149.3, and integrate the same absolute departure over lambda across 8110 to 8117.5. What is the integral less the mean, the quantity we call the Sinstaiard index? 27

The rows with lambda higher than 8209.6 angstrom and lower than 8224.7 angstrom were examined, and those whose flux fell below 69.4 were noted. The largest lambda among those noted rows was 8214.34 angstrom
